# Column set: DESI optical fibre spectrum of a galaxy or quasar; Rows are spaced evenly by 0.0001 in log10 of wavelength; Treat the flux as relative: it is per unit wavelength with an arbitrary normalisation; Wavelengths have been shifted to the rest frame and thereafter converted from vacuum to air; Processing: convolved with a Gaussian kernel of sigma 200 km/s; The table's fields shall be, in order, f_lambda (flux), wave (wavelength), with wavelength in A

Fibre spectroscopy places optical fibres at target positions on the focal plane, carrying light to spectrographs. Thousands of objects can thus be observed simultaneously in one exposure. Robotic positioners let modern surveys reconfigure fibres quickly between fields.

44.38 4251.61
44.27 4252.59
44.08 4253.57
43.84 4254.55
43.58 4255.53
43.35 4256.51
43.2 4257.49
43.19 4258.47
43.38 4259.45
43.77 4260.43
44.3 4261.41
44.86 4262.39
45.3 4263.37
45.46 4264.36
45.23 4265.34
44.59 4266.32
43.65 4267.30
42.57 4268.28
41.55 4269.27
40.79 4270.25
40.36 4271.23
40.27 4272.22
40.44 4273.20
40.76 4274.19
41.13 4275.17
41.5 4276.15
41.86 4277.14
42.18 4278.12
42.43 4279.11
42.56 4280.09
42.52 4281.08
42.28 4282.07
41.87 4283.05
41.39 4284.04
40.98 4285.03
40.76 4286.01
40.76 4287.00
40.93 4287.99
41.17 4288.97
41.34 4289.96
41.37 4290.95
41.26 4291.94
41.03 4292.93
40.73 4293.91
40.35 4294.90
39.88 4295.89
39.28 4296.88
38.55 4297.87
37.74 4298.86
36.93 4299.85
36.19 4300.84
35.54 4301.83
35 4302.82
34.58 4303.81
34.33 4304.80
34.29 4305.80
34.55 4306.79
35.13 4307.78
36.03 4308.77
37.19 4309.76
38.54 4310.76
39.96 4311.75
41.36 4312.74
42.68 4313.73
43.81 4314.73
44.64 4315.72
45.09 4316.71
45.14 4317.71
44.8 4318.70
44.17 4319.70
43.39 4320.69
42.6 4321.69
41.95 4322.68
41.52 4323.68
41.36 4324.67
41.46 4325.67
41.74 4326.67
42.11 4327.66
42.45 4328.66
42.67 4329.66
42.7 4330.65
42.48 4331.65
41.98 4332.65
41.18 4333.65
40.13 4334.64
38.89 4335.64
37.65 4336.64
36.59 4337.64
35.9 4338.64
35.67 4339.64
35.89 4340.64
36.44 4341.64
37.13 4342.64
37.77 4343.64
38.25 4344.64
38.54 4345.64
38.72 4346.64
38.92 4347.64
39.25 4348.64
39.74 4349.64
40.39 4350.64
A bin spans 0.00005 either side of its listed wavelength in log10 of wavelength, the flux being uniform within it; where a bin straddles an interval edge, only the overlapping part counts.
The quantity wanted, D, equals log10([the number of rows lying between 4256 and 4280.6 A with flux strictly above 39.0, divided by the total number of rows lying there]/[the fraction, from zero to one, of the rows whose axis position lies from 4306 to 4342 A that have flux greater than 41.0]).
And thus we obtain 0.2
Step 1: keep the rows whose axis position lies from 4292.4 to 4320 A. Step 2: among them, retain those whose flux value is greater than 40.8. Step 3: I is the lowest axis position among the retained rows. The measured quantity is 4292.93 A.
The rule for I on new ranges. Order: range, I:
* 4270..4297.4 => 4275.17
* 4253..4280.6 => 4253.57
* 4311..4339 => 4312.74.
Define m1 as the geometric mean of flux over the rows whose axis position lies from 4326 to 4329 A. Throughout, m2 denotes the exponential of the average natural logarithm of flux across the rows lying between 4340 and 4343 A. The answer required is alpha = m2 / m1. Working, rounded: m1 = 42.1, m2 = 36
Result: 0.87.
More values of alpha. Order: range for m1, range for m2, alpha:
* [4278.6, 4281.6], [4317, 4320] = 1.05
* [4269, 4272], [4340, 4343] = 0.89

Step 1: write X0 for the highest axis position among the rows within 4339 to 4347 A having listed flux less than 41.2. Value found 4346.64 A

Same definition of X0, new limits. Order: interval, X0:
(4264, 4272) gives 4271.23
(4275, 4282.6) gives 4275.17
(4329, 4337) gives 4336.64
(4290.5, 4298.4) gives 4297.87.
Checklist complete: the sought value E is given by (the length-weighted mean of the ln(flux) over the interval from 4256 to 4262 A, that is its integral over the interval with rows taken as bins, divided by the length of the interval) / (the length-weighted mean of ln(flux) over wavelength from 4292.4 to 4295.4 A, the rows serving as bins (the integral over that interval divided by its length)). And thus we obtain 1.02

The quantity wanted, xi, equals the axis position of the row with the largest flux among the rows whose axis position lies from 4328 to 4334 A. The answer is 4330.65 A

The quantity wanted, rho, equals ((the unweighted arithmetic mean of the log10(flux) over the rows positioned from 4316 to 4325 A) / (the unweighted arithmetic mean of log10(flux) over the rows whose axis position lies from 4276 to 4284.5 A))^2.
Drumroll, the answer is 1.02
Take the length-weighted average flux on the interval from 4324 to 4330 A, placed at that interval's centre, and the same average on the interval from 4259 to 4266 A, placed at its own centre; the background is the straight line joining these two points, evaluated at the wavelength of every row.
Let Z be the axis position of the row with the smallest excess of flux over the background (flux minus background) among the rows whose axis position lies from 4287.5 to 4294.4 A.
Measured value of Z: 4287.99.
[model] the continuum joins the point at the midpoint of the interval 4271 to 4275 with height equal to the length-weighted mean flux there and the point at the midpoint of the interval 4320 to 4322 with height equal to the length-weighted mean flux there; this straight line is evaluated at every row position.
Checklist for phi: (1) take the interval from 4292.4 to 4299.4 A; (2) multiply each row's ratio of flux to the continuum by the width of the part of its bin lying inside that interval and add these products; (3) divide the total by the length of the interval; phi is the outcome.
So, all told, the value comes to 0.95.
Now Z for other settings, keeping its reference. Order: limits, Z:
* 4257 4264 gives 4257.49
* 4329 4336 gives 4335.64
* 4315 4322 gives 4321.69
